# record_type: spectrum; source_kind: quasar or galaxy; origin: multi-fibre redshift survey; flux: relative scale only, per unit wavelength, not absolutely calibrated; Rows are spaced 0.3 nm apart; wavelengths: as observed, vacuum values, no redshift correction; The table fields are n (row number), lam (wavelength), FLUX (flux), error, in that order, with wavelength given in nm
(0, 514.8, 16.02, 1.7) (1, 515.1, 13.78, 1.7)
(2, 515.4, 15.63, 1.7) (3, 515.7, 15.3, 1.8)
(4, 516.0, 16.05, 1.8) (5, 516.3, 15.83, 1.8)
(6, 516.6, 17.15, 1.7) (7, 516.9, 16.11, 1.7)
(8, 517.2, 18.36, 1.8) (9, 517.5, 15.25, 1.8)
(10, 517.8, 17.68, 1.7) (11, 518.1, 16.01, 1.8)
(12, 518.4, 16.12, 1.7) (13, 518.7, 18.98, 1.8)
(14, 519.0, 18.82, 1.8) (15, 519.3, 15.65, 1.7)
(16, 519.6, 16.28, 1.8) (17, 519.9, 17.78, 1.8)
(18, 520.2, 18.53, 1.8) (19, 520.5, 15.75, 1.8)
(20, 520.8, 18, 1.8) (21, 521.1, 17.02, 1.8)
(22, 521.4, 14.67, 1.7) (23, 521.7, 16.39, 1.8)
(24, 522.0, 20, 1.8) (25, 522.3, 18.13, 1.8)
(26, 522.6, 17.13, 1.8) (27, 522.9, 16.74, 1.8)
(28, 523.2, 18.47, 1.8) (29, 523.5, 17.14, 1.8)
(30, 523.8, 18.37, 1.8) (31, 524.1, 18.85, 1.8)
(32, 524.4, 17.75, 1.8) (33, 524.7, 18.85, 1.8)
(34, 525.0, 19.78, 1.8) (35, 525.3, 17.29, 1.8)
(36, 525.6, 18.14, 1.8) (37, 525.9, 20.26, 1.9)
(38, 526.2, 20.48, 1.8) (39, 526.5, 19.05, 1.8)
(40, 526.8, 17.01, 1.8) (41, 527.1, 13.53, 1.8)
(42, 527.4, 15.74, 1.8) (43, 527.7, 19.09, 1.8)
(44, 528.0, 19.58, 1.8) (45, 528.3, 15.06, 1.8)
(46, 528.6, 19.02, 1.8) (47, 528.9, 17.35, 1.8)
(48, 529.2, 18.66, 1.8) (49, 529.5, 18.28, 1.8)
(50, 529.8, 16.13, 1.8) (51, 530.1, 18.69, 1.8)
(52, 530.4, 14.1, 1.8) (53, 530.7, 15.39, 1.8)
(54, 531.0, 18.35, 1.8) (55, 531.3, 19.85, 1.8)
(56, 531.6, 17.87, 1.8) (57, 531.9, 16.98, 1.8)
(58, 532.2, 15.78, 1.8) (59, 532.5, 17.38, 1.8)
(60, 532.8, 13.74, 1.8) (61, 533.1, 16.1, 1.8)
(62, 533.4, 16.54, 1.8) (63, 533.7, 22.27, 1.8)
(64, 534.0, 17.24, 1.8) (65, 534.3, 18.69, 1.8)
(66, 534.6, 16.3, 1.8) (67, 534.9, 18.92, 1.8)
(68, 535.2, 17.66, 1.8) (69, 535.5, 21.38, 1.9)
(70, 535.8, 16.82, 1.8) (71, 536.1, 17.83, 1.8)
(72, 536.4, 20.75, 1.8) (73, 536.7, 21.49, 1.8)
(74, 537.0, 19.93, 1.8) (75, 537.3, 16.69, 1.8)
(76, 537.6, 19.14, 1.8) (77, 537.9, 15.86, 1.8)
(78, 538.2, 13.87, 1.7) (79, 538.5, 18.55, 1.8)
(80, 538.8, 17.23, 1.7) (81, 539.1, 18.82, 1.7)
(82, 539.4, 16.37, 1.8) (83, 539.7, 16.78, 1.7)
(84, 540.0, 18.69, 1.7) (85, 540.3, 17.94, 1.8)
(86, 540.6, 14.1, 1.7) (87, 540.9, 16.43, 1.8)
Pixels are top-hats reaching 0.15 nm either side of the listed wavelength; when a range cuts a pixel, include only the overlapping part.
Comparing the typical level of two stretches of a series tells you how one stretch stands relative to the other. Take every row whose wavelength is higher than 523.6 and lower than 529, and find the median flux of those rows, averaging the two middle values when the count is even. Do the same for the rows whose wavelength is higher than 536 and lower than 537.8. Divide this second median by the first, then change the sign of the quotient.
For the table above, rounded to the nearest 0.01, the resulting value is -1.05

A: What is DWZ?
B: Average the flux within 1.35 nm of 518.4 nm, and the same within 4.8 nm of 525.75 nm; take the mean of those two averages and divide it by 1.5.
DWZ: 11.6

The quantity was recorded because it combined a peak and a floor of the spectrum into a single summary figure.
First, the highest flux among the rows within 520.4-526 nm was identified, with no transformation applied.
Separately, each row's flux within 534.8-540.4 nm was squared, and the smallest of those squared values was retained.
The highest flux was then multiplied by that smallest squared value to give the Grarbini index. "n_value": 3898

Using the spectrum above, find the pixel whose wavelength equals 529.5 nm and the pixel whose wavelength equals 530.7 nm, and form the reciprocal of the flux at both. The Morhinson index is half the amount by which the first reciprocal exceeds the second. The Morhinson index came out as -0.005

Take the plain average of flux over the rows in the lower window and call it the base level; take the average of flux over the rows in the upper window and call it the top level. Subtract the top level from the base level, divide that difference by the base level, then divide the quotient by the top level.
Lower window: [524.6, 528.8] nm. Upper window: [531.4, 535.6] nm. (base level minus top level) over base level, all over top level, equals 0.0014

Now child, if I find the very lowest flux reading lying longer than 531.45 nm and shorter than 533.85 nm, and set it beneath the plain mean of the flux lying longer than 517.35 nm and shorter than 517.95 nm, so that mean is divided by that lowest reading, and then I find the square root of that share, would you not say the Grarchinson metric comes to 1.09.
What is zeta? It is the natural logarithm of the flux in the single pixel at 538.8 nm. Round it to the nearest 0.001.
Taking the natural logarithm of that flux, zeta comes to 2.847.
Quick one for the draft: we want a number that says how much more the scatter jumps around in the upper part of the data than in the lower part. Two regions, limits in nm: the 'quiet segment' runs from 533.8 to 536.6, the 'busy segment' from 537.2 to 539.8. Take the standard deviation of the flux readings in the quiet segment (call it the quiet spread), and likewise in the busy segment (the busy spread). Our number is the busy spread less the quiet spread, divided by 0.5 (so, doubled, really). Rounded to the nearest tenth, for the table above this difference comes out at -0.1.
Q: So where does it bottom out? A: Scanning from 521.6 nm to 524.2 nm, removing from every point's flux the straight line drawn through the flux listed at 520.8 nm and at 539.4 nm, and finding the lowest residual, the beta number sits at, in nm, 521.7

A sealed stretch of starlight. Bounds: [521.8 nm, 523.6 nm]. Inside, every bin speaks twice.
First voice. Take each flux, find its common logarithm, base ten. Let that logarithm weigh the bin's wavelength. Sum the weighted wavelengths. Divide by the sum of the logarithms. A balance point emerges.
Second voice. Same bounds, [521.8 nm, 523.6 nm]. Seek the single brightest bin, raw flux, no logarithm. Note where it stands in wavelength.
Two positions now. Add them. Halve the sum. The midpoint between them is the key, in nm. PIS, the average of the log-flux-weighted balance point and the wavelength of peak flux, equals 522.37 nm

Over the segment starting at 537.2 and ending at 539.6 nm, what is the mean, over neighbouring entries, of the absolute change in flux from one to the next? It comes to 2.5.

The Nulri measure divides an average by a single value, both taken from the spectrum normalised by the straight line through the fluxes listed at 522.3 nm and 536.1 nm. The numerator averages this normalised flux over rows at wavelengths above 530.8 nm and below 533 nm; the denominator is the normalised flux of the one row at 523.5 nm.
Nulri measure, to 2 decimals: 1.01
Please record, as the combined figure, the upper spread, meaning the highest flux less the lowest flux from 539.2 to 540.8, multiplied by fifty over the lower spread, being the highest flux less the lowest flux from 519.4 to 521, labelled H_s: 82.6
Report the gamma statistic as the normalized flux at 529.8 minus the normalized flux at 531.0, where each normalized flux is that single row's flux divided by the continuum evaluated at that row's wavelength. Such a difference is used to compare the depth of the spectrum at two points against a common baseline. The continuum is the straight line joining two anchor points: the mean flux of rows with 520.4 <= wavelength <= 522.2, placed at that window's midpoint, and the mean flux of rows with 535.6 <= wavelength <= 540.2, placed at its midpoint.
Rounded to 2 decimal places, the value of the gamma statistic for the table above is -0.12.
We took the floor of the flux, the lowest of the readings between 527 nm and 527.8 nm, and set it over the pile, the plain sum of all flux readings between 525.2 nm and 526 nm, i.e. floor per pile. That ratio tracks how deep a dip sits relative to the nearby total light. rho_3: 0.24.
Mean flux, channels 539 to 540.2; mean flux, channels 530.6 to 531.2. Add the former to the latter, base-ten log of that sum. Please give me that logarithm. 1.54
